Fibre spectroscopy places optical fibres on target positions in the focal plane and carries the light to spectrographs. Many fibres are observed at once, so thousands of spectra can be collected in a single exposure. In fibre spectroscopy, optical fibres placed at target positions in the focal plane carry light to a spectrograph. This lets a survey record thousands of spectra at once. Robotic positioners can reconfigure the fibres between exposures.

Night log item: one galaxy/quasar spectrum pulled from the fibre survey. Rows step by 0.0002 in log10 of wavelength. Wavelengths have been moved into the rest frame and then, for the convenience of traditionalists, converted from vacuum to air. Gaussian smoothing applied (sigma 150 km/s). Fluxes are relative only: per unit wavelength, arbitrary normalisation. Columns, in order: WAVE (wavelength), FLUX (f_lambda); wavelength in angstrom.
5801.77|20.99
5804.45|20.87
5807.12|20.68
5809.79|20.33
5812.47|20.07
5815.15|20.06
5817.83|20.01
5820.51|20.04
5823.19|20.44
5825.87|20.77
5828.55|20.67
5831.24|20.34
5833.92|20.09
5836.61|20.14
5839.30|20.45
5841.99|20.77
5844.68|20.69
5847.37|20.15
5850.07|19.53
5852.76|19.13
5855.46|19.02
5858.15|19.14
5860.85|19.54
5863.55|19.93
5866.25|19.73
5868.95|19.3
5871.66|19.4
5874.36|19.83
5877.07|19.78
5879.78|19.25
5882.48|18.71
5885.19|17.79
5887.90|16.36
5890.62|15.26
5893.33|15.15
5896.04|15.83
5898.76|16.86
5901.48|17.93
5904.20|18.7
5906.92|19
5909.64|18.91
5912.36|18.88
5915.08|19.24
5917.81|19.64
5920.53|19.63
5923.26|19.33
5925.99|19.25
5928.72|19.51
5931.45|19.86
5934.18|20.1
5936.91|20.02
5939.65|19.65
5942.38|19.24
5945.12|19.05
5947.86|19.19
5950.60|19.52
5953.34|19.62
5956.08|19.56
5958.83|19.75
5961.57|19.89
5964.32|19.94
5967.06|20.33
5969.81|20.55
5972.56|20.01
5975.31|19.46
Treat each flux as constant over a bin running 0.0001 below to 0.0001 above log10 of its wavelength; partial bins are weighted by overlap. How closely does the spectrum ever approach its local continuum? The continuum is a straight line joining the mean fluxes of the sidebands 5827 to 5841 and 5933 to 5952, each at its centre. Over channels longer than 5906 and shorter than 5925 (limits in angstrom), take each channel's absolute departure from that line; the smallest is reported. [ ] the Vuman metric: 0.07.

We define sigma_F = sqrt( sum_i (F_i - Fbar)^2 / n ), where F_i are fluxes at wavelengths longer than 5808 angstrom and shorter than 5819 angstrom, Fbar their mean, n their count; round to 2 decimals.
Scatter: 0.12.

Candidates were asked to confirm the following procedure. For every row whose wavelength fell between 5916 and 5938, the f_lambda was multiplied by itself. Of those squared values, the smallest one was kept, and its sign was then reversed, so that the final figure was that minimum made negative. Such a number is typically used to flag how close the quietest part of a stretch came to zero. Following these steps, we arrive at -371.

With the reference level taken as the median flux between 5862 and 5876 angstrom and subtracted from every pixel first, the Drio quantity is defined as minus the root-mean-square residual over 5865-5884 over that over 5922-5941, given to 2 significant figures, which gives -1.5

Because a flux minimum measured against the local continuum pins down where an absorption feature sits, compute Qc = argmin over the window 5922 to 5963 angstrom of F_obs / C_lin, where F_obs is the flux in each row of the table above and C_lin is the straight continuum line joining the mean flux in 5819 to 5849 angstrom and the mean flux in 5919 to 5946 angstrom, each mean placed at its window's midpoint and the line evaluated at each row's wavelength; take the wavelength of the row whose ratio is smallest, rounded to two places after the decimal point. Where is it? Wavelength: 5945.12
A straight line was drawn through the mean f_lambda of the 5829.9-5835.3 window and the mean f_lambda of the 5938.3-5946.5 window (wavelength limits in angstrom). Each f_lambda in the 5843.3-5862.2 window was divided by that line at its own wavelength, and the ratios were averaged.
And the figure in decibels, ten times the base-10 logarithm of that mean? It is -0.10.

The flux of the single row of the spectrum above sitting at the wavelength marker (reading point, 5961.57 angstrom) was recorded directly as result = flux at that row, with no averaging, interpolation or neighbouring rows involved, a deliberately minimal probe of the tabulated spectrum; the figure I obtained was 19.89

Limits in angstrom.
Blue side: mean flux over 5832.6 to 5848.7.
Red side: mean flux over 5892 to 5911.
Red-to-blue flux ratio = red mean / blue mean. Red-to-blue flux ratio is 0.86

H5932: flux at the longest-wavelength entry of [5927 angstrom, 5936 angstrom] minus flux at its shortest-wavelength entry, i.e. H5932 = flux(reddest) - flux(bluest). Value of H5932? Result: 0.6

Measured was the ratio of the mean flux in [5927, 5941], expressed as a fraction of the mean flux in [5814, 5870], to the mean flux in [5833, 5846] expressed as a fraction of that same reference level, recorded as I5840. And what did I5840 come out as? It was 0.97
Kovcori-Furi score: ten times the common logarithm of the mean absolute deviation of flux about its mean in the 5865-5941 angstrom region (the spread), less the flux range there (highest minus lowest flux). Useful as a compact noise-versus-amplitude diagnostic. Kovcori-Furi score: -4.5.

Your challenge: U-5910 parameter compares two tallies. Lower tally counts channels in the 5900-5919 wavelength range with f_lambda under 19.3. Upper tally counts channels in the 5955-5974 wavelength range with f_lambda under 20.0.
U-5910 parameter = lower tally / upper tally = 1.5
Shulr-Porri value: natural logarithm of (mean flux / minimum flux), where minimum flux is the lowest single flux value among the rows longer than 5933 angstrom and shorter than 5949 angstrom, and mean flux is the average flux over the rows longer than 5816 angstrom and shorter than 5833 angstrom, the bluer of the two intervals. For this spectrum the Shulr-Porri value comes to 0.067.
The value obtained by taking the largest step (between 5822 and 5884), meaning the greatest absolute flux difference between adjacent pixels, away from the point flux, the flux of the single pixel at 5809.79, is 19.7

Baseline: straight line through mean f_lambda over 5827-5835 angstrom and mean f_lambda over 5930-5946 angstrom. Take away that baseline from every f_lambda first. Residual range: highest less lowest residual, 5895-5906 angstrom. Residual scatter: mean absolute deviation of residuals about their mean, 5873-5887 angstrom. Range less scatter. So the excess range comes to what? 2.3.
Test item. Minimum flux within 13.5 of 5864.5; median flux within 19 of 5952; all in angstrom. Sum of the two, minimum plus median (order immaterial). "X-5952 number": 38.72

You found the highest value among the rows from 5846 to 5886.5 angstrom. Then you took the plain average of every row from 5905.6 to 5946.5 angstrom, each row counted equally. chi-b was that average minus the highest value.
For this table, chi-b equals -0.7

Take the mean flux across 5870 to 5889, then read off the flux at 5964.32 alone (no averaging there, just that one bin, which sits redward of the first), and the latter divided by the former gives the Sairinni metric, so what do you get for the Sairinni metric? 1.06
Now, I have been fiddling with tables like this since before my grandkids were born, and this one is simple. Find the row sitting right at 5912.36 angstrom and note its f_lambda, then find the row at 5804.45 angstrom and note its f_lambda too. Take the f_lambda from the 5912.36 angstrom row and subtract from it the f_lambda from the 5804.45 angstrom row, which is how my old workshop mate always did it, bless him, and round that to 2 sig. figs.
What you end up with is -2.0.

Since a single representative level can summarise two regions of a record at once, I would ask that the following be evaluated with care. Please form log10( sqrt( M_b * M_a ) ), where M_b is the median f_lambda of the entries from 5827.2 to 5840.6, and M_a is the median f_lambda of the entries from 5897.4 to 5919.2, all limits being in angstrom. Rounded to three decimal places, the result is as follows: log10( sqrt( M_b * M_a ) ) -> 1.292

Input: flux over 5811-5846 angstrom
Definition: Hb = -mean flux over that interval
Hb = -20.3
